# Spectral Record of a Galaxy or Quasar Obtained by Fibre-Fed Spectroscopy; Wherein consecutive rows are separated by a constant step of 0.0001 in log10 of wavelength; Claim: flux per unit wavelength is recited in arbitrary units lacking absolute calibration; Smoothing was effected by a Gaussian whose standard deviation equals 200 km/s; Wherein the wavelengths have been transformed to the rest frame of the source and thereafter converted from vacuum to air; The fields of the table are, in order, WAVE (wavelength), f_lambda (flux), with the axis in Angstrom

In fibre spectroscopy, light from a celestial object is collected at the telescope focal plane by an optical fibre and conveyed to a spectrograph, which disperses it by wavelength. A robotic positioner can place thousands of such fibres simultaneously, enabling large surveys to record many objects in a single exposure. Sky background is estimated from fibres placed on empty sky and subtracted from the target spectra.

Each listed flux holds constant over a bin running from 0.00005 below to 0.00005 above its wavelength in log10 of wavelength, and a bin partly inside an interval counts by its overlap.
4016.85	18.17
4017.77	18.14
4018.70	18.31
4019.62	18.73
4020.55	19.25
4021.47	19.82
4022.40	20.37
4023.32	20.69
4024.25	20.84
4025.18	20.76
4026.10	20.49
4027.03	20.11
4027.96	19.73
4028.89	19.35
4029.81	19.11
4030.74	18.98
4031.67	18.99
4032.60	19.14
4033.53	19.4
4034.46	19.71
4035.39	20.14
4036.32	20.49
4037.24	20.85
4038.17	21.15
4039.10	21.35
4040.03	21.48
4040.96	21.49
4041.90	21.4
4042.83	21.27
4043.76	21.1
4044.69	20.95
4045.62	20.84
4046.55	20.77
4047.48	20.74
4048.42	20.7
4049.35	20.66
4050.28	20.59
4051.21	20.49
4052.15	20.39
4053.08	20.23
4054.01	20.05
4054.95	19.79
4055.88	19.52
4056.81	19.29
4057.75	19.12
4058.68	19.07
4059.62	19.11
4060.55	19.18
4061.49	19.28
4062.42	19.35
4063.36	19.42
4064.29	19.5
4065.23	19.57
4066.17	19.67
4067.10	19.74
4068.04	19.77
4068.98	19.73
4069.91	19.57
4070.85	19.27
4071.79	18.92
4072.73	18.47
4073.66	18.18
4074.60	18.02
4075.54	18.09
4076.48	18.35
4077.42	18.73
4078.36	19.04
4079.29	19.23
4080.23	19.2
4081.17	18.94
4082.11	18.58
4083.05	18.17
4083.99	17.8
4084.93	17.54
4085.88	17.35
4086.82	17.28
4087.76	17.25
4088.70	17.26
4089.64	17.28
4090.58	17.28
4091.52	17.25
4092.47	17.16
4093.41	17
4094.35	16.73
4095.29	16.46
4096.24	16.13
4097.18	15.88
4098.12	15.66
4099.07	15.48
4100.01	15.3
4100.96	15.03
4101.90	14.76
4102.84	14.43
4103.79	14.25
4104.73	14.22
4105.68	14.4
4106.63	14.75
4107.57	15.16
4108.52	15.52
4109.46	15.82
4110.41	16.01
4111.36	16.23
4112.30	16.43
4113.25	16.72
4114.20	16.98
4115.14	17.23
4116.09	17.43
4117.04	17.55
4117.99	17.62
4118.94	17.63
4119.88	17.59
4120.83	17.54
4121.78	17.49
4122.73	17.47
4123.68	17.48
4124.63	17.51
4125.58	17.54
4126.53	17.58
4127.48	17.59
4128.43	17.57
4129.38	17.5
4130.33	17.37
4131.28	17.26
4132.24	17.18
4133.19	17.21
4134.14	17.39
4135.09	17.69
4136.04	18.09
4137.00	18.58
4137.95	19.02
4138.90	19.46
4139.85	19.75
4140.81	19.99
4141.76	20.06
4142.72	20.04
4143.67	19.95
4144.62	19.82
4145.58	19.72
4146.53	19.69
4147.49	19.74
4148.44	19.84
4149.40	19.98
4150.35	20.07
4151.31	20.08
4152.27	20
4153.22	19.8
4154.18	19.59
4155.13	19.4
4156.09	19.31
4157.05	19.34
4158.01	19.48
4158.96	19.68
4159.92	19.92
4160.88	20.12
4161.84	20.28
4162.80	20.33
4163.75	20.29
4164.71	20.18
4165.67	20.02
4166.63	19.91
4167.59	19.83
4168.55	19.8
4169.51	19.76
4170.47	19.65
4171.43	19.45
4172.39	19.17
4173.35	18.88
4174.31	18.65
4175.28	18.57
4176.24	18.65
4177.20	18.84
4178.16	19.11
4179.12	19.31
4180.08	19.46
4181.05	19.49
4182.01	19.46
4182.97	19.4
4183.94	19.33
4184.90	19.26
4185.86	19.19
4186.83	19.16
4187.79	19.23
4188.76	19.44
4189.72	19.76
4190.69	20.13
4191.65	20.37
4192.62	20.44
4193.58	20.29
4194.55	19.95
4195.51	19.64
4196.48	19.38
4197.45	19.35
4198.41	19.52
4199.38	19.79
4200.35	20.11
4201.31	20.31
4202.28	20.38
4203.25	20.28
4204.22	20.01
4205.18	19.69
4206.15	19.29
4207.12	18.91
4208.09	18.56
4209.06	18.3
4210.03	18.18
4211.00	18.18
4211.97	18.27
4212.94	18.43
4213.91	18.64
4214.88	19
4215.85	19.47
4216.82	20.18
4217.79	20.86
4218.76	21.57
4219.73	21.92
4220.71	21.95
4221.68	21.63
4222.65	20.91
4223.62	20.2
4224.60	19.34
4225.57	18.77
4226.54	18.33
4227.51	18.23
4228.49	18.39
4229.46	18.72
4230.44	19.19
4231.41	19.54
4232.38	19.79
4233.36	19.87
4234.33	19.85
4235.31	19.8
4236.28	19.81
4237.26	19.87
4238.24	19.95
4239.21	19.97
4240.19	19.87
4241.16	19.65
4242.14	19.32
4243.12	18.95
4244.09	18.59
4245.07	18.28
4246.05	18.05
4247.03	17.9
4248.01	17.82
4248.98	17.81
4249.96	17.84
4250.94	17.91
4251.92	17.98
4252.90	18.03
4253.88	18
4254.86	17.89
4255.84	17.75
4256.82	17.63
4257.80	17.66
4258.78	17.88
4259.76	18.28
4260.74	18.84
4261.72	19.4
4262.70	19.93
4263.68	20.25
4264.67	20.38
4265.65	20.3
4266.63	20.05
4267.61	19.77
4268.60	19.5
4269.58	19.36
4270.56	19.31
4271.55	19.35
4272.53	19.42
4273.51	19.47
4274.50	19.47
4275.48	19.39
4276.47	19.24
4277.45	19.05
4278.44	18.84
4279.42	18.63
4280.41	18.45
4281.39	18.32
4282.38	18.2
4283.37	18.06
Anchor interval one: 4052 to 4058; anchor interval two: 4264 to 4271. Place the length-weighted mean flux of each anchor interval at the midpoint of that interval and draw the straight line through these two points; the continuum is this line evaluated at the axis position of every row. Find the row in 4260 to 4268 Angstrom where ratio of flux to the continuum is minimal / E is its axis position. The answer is 4260.74 Angstrom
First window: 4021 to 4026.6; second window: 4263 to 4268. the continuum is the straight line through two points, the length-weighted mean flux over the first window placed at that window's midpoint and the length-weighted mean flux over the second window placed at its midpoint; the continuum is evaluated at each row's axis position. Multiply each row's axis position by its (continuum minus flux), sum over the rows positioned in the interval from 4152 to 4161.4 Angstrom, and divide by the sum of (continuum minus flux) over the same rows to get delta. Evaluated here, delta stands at 4156.4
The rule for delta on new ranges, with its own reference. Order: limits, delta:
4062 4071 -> 4066.5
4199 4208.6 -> 4206.3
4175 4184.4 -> 4178.9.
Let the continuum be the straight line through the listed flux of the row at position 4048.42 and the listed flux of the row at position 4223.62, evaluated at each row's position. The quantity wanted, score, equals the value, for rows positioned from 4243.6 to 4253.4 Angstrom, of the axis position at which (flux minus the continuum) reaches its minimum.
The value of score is 4248.98 Angstrom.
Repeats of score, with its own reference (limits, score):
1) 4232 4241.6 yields 4241.16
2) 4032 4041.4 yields 4032.60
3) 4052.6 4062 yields 4058.68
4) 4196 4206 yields 4197.45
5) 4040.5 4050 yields 4049.35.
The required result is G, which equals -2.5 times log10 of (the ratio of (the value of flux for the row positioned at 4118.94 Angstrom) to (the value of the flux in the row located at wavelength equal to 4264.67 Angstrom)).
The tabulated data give 0.16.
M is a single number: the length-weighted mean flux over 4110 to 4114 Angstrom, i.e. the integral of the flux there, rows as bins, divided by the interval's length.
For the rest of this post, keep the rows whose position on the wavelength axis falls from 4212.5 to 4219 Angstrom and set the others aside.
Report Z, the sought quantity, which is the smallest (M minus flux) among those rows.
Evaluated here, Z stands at -5.18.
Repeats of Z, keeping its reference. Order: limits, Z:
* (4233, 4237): -3.48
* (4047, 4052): -4.35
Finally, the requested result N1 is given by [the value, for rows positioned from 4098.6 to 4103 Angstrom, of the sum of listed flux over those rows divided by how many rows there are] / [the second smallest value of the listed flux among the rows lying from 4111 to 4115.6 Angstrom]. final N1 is 0.91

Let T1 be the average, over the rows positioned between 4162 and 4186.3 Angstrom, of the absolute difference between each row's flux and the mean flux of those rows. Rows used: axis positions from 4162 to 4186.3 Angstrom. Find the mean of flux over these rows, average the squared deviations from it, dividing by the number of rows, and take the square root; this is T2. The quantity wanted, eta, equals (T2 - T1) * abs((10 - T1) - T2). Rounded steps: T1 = 0.39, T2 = 0.49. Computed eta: 0.90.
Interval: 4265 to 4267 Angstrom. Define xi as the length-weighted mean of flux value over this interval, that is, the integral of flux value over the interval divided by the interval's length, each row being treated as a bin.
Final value 20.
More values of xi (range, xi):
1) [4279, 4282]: 18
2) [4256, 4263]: 18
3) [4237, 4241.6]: 20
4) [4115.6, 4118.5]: 17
